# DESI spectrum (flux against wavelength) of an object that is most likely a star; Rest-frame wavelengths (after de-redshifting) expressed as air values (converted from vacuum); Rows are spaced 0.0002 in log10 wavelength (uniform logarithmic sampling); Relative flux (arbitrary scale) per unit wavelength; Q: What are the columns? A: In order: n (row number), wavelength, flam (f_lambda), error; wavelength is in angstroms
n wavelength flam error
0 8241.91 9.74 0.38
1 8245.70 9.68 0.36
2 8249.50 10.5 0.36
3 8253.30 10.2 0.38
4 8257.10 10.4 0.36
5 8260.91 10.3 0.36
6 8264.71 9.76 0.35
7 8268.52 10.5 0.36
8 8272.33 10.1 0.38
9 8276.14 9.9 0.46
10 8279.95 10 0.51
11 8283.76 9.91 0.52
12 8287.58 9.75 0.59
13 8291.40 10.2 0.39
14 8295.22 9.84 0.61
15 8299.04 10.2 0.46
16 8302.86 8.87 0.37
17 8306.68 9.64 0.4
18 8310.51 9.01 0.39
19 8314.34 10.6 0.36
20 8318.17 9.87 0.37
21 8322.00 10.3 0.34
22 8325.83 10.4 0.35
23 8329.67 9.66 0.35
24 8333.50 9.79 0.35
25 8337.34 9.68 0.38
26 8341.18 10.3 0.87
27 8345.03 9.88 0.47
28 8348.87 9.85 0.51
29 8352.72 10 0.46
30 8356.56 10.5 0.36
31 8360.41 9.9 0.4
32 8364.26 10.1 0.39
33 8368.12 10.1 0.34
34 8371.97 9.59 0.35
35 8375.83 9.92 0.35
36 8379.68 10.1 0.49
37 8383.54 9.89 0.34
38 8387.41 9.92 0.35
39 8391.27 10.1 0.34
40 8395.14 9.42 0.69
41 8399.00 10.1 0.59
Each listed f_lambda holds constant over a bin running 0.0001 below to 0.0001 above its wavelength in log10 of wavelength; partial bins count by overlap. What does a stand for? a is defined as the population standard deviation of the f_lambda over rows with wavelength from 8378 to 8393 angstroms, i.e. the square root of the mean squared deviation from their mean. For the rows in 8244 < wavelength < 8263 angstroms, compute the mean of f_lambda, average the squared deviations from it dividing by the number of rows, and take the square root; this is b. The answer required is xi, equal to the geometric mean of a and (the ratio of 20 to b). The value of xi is 2.6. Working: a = 0.10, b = 0.286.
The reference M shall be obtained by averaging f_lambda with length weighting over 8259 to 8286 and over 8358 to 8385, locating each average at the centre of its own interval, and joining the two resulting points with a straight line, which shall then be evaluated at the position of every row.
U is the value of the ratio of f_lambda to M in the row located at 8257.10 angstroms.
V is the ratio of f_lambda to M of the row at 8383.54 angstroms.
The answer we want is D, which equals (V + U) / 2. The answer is 1.013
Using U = 1.03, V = 0.99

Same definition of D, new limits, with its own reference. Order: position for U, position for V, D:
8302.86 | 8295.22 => 0.932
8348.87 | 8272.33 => 0.995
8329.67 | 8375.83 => 0.982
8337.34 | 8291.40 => 0.992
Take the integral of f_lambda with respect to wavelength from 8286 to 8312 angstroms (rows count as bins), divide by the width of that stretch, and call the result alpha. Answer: 9.7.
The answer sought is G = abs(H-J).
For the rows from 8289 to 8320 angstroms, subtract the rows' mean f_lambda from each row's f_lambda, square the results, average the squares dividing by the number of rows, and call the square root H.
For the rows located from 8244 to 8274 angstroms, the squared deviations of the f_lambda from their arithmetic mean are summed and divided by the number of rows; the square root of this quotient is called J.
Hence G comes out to 0.26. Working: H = 0.556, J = 0.296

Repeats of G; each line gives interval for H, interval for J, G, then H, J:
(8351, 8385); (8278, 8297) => 0.08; 0.230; 0.154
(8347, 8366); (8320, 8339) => 0.09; 0.232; 0.318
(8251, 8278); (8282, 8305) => 0.20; 0.247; 0.447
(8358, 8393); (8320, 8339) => 0.16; 0.159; 0.318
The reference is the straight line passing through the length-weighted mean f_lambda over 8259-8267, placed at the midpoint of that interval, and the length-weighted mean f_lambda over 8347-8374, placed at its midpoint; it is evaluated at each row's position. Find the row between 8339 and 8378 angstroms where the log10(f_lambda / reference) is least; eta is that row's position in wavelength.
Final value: 8371.97 angstroms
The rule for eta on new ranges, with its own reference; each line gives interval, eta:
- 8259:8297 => 8287.58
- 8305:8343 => 8310.51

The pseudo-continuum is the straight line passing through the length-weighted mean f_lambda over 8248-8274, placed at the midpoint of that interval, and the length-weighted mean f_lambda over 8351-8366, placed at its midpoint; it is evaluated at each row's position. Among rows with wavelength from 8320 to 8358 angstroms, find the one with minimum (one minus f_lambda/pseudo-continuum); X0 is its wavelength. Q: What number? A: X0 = 8356.56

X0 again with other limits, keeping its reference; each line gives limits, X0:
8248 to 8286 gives 8268.52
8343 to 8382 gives 8356.56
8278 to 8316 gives 8314.34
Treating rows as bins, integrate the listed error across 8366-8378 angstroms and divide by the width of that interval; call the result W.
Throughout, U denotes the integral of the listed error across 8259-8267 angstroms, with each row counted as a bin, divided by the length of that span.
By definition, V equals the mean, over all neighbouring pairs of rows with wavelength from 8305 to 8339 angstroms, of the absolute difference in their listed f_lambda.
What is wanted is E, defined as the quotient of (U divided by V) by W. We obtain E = 2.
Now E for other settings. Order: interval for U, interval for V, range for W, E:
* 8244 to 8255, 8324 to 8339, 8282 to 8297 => 2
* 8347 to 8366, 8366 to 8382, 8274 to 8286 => 3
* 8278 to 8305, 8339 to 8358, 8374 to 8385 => 5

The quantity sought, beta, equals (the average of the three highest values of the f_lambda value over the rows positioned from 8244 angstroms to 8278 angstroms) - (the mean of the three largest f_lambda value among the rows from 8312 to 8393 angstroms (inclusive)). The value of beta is -0.03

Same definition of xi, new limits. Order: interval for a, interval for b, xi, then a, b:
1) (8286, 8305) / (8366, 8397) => 6.4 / 0.49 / 0.236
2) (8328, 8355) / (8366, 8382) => 4.4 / 0.20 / 0.208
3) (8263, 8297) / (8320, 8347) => 3.9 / 0.23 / 0.297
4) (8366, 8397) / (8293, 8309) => 3.1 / 0.24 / 0.486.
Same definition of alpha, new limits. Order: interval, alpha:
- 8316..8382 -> 10.0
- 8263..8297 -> 10.0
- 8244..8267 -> 10.1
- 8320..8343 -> 10.0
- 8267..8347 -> 9.9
